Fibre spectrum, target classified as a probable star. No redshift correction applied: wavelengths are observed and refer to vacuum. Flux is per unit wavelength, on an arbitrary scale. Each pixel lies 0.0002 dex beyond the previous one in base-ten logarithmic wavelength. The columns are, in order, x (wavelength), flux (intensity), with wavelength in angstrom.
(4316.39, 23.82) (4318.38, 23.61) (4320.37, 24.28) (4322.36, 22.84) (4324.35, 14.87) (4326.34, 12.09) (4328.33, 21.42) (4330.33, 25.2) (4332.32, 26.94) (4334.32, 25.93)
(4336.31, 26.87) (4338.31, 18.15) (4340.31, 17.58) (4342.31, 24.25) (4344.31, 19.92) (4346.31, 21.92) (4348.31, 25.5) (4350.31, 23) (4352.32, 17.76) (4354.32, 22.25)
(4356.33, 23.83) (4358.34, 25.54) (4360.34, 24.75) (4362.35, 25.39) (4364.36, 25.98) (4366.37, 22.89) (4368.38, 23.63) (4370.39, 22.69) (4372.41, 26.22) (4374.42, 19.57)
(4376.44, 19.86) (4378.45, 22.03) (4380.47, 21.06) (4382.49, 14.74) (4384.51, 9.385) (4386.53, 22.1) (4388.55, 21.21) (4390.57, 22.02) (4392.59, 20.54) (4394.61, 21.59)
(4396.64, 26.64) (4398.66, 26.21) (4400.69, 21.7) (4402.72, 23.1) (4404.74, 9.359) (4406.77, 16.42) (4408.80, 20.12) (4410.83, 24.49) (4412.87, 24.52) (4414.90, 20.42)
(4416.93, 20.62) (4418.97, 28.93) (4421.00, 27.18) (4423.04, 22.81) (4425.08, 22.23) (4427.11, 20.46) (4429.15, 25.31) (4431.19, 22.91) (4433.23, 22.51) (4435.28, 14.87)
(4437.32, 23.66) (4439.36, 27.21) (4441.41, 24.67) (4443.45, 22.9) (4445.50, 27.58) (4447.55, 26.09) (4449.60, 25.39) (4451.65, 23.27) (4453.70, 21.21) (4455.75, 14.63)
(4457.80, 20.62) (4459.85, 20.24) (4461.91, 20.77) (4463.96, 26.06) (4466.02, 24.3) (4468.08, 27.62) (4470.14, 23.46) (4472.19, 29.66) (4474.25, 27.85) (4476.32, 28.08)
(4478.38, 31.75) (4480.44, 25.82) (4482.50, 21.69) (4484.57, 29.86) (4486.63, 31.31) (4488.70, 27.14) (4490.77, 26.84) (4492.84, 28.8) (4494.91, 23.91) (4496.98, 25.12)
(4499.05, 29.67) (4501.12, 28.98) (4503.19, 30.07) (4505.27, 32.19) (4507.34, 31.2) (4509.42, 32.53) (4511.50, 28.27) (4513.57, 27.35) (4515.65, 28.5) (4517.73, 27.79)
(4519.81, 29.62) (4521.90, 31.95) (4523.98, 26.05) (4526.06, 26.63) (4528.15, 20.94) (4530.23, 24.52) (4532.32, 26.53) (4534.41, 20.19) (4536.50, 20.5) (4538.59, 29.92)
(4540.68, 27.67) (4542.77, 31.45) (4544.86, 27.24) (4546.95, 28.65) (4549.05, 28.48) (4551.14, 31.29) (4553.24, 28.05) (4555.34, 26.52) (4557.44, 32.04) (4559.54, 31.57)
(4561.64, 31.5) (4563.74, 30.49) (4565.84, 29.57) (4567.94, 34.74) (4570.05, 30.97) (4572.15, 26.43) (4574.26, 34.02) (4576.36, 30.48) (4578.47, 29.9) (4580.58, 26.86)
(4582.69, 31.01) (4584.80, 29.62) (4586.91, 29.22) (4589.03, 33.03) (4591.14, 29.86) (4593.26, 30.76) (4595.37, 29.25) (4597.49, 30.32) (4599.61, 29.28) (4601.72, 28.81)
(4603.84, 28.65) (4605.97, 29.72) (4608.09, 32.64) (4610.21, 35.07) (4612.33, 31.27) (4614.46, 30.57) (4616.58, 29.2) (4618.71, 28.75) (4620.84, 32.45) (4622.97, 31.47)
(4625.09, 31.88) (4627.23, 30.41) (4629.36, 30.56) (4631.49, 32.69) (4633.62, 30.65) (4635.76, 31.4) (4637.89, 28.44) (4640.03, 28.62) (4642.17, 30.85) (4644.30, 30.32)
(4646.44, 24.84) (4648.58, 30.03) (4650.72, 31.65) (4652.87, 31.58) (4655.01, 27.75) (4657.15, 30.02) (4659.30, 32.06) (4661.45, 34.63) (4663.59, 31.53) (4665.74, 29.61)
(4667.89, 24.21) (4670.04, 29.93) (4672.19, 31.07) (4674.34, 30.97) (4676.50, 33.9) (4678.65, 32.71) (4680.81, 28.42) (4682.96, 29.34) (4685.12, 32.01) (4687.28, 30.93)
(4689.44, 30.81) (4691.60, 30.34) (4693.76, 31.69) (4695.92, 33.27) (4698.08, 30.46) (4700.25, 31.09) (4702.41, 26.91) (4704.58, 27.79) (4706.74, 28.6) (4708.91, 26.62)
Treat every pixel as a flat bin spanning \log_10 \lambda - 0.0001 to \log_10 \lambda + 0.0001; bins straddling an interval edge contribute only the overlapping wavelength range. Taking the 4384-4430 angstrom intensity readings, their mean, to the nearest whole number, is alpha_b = 22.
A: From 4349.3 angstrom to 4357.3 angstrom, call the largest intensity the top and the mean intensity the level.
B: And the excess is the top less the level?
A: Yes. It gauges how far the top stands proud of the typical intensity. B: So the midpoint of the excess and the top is 13.0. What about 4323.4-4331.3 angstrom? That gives 16.0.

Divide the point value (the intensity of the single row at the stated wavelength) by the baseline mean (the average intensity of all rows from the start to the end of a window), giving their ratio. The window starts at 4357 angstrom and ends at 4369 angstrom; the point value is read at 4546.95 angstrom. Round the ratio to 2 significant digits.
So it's 1.2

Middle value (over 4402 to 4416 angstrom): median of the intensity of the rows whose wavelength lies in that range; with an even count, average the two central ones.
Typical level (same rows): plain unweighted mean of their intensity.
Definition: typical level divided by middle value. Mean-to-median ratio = 0.97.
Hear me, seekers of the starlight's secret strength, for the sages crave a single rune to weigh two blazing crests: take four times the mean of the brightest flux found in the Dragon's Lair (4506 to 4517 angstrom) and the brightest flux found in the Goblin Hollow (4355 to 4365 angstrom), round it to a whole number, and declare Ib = 117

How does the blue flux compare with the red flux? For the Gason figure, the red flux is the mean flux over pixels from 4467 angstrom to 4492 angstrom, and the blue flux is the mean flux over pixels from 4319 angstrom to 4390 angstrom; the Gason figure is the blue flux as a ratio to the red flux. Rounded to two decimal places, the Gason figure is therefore 0.79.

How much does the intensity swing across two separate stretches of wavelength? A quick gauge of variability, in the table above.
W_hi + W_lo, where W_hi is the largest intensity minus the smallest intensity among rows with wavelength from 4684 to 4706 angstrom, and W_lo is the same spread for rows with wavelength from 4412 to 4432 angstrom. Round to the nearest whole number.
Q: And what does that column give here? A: 15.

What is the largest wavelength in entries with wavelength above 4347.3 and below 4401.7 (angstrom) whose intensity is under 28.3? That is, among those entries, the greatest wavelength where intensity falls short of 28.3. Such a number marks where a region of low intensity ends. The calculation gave 4400.69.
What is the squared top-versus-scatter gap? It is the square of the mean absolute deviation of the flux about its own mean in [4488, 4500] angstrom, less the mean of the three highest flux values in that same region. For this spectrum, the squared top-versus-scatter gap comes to 724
